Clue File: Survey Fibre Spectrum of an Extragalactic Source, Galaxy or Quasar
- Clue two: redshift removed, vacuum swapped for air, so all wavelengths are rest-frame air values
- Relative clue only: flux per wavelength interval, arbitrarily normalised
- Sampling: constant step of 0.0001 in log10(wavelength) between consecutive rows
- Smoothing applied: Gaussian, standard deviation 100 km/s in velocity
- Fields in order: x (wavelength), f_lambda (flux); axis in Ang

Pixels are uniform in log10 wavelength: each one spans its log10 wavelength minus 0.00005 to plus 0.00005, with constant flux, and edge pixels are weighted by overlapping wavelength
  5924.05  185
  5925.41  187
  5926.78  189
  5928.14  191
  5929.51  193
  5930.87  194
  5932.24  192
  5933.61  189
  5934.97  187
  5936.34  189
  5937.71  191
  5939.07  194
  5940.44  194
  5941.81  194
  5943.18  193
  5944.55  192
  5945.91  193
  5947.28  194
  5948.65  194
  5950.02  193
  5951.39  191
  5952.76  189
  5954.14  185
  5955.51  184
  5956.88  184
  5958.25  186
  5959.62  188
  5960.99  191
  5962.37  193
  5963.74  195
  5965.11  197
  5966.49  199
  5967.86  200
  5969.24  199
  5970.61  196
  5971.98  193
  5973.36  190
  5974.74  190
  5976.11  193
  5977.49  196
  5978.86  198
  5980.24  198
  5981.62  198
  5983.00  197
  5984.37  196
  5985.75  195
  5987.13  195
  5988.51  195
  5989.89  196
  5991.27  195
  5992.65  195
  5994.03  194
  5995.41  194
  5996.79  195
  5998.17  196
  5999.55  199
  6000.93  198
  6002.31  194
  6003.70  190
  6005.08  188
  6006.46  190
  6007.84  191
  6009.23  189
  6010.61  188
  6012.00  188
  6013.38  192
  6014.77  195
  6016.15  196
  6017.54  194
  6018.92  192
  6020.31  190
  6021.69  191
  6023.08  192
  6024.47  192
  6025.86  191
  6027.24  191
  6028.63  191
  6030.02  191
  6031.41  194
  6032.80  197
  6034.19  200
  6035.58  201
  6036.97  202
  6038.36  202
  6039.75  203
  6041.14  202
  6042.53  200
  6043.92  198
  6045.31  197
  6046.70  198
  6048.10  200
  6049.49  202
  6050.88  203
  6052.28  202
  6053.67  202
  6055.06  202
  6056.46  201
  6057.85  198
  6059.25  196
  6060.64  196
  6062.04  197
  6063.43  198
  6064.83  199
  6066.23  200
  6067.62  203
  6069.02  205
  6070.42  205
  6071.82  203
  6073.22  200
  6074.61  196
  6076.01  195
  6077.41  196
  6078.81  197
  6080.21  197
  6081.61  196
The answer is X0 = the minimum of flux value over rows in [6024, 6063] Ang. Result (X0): 191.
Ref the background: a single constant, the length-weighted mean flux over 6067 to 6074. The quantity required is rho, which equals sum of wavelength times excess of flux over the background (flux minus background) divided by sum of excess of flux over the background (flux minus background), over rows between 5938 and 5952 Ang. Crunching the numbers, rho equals 5945.4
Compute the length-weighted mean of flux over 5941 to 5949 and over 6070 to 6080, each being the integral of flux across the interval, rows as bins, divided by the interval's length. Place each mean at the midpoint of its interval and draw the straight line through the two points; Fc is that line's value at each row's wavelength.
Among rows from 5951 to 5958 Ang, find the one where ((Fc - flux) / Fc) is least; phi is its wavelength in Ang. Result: 5951.39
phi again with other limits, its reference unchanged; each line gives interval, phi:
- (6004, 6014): 6013.38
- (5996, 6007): 5999.55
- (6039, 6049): 6039.75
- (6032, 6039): 6036.97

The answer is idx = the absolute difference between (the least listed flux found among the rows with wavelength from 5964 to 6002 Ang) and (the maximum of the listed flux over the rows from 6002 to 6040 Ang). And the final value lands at 13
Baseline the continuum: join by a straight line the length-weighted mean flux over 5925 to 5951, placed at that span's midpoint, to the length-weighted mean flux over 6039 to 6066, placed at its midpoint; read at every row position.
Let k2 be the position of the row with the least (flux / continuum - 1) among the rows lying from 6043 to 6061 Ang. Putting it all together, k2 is 6060.64 Ang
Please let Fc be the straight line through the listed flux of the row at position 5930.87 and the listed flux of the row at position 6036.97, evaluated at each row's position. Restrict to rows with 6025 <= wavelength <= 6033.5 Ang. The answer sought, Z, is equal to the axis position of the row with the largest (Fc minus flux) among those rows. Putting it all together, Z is 6030.02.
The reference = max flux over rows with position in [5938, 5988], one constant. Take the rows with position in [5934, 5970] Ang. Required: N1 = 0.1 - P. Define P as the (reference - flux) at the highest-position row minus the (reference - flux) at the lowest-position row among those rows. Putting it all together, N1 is 12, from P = -12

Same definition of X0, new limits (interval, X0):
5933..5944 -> 187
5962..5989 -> 190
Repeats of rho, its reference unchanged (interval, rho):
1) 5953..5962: 5957.3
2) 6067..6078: 6076.7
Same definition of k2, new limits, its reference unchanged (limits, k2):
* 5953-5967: 5956.88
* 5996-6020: 6012.00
